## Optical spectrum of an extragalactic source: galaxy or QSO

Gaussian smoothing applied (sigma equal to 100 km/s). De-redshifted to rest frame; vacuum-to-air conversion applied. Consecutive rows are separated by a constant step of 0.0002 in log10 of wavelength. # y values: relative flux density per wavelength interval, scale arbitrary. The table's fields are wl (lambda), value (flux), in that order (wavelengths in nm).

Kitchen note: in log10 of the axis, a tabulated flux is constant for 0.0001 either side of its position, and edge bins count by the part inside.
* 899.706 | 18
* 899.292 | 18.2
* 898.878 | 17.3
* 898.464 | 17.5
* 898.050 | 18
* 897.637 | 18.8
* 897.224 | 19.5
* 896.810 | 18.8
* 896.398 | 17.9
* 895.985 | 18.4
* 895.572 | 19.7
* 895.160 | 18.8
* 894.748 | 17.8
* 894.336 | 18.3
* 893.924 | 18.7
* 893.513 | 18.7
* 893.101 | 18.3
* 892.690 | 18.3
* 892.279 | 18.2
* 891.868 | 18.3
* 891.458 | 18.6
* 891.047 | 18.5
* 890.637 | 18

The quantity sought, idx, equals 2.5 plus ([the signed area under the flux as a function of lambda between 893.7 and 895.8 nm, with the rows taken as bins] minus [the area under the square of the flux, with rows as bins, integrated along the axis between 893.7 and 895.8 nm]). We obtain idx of -690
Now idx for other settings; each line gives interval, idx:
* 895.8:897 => -380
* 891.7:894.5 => -894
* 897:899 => -629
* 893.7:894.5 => -257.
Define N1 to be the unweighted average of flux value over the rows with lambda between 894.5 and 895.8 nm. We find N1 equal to 18.8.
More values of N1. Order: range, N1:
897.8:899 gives 17.6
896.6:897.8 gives 19.0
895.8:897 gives 18.4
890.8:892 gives 18.5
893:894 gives 18.6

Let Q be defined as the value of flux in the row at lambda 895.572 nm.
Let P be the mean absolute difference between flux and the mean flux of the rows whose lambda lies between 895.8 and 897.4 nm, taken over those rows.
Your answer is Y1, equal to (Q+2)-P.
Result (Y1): 21.2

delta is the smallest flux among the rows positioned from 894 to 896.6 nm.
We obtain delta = 17.8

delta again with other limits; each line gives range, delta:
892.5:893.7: 18.3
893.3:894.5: 18.3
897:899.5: 17.3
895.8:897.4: 17.9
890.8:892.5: 18.2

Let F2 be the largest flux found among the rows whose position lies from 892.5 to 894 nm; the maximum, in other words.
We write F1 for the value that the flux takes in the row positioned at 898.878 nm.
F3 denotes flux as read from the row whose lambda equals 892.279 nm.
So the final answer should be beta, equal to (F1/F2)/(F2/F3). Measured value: 0.90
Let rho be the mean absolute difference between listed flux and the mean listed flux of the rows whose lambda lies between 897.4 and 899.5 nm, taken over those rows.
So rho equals 0.45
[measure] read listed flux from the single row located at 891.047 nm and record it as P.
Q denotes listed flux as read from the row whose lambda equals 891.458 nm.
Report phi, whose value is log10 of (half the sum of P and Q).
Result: 1.27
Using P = 18.5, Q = 18.6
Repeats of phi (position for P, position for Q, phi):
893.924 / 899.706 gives 1.26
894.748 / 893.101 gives 1.26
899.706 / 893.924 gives 1.26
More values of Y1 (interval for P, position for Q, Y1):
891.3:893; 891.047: 20.4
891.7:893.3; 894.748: 19.8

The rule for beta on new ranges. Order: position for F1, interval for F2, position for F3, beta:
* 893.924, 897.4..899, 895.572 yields 1.04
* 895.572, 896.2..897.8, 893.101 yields 0.95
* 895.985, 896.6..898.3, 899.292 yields 0.88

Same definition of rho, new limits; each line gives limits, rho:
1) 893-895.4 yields 0.30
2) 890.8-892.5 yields 0.15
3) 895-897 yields 0.46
